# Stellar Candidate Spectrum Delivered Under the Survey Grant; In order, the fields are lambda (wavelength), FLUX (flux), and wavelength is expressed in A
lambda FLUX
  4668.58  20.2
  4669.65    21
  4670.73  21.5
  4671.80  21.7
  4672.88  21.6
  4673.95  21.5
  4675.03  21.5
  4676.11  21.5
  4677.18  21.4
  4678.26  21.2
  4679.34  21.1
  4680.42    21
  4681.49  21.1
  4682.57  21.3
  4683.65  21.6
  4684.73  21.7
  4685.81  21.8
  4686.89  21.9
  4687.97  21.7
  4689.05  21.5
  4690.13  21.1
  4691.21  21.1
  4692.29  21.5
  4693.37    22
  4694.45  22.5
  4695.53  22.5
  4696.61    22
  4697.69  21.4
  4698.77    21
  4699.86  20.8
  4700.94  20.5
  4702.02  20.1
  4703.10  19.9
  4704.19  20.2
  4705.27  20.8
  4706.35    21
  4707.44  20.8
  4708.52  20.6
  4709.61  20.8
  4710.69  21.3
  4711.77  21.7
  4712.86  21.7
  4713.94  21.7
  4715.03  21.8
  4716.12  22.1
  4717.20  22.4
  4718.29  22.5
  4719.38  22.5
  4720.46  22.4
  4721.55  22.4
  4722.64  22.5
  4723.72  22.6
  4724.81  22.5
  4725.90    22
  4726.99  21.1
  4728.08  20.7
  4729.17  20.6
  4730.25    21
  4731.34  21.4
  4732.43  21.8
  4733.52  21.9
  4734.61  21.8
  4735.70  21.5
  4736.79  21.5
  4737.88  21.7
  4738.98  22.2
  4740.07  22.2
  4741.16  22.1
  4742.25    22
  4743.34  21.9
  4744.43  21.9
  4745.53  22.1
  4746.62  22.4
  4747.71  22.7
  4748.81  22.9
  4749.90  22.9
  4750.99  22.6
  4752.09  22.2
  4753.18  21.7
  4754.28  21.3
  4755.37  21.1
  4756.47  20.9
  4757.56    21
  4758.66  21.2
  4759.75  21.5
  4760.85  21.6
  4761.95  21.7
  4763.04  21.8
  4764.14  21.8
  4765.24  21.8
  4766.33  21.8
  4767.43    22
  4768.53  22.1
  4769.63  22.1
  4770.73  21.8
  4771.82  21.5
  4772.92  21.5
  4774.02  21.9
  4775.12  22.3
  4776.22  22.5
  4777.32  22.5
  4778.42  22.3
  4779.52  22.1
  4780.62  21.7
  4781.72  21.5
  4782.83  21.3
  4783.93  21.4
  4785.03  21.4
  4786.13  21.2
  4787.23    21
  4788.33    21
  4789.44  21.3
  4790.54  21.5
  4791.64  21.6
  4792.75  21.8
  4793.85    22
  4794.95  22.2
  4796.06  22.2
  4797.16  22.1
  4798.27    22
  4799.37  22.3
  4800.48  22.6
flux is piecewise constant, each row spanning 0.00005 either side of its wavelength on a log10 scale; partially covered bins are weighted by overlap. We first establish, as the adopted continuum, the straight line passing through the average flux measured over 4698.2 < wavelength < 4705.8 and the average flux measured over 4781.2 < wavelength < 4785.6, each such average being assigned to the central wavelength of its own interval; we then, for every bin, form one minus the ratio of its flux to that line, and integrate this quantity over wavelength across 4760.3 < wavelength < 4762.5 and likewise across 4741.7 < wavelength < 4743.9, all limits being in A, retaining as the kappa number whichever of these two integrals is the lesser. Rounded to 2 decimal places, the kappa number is -0.11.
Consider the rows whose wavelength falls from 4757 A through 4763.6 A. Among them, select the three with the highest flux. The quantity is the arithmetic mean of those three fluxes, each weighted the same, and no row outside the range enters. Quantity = 21.7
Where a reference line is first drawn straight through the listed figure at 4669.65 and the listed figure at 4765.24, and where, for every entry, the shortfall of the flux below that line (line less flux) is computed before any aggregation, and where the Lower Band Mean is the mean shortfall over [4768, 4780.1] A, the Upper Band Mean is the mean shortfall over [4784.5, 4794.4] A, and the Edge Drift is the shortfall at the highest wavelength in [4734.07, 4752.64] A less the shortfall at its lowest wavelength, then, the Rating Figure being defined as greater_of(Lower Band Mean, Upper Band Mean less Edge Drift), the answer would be 0.8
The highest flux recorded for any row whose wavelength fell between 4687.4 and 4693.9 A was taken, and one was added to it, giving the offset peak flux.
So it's 23.0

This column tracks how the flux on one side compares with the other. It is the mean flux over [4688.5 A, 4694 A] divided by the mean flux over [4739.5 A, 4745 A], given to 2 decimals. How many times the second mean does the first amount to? 0.97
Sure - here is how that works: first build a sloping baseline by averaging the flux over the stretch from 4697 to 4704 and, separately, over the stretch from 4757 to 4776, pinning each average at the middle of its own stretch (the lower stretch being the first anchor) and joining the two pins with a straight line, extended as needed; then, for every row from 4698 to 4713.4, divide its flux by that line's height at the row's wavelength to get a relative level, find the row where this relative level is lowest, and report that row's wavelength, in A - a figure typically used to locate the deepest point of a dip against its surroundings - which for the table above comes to 4703.10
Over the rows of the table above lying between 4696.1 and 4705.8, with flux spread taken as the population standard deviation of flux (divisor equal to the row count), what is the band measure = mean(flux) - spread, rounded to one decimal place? 20.1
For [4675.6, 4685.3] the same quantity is 21.1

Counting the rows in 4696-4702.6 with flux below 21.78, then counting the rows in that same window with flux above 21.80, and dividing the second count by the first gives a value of 0.2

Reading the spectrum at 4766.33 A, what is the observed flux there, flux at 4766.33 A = 21.8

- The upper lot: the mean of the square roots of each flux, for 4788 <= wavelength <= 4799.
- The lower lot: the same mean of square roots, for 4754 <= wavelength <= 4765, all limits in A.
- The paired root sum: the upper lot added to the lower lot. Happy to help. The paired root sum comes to 9.29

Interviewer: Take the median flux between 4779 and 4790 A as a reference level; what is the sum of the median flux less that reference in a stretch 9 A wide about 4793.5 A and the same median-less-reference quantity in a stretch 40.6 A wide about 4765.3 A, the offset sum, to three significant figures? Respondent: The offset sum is 1.00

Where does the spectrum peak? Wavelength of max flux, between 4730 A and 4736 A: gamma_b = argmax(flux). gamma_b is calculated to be 4733.52 A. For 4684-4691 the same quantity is 4686.89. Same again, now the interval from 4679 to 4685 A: 4684.73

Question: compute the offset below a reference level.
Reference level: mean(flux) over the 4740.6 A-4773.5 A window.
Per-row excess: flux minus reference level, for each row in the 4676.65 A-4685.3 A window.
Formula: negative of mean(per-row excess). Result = 0.56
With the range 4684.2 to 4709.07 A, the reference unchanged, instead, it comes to 0.63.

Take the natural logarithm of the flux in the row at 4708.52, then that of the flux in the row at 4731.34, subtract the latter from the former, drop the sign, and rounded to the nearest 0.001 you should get 0.038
